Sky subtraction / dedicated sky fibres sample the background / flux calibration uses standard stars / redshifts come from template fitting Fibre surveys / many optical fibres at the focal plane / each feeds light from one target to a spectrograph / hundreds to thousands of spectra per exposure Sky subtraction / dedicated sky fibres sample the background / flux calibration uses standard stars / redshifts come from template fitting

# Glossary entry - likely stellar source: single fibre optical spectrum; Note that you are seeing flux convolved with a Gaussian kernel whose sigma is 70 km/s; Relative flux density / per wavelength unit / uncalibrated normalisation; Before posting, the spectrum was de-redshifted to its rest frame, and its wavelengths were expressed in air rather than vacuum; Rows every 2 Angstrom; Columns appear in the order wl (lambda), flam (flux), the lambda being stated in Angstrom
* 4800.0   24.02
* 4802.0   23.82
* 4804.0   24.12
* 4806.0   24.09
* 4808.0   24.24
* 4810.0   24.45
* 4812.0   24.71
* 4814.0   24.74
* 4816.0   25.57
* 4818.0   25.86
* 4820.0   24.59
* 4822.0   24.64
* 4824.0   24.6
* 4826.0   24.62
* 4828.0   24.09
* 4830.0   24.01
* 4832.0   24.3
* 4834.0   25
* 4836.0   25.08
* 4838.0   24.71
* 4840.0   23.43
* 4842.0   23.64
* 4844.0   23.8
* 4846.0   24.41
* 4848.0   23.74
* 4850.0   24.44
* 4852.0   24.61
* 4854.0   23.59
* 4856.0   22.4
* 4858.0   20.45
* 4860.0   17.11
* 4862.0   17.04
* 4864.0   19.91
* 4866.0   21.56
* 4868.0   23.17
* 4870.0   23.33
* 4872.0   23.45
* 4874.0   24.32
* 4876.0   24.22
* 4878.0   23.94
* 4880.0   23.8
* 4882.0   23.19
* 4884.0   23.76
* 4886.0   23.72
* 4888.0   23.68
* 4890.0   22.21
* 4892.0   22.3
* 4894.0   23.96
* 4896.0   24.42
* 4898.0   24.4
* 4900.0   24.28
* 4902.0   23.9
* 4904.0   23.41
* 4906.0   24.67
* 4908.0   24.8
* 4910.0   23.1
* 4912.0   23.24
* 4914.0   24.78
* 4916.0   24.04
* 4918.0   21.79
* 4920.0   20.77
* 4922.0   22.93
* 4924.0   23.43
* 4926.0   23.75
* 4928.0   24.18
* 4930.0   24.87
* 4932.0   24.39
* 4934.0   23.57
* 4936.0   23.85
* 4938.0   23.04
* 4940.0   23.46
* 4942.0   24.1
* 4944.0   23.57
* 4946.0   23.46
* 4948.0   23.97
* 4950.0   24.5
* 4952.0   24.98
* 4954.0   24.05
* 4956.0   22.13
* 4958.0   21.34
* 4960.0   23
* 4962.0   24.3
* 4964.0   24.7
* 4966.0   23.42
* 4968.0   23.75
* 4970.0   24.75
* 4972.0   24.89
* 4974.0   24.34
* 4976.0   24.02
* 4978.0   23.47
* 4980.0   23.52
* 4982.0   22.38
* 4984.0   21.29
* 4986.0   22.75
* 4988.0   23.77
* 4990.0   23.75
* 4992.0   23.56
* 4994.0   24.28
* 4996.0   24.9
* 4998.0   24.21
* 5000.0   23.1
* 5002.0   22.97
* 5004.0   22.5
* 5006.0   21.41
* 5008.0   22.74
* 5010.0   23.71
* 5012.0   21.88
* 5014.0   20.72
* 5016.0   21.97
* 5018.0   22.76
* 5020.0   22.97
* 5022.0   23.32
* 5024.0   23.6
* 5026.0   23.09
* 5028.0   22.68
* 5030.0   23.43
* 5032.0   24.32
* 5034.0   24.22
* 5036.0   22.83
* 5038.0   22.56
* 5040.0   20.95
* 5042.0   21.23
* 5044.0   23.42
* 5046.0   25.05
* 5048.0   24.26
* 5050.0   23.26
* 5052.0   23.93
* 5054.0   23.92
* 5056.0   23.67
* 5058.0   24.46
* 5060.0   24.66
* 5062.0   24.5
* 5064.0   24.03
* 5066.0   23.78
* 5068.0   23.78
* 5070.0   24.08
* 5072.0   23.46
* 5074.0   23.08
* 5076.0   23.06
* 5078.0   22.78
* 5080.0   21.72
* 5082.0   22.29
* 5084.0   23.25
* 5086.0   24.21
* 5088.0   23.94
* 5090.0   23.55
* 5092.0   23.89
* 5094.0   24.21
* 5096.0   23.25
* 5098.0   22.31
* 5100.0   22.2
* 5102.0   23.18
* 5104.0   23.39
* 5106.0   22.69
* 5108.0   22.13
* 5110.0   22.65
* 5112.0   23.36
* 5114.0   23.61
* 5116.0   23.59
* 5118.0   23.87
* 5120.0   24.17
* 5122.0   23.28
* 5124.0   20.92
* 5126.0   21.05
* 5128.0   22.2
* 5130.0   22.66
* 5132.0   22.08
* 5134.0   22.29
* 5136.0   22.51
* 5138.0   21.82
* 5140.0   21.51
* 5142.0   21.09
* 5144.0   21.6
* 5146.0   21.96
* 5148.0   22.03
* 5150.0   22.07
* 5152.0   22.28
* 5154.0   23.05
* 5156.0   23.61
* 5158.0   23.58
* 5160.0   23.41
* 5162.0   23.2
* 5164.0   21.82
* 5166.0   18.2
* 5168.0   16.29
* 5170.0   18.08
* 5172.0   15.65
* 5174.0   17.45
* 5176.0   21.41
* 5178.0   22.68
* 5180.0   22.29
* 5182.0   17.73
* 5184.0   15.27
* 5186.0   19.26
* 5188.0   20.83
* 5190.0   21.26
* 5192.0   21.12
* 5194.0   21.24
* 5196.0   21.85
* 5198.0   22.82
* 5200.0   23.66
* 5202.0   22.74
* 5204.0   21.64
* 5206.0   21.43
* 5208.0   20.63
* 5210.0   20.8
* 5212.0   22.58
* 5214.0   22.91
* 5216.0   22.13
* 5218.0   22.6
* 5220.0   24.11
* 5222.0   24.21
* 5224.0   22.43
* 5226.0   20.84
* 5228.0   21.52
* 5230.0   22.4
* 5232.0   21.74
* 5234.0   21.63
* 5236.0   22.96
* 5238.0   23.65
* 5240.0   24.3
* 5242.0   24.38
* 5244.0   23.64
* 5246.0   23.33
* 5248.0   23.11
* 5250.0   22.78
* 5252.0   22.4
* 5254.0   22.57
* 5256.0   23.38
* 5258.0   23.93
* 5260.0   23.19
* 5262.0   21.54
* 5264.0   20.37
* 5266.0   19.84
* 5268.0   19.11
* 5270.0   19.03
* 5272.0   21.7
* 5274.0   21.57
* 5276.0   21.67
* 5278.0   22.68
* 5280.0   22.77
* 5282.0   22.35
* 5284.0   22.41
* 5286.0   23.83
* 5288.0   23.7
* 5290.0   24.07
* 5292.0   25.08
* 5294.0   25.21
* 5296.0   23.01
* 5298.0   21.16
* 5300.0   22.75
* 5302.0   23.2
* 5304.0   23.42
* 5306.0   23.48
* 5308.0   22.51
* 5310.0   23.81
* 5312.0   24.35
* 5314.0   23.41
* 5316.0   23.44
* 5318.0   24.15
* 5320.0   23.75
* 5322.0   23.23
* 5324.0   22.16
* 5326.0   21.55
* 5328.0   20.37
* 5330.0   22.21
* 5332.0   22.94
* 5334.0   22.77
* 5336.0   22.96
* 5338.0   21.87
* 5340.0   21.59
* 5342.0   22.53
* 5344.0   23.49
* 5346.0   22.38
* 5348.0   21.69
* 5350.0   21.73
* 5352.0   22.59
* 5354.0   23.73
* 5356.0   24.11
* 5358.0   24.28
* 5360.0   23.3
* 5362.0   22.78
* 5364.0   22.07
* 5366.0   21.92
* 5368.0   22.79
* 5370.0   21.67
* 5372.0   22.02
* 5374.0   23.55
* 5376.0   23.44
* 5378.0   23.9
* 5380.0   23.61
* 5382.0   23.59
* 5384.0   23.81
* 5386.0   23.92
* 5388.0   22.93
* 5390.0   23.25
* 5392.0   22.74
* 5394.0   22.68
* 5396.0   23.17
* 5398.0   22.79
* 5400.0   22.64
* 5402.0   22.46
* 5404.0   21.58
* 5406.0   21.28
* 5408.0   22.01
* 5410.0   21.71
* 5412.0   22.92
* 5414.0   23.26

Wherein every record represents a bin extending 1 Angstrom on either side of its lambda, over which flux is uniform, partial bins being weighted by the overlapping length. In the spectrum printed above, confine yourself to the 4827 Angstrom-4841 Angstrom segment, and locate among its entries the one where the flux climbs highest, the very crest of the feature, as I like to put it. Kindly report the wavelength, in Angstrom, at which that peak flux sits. 4836.0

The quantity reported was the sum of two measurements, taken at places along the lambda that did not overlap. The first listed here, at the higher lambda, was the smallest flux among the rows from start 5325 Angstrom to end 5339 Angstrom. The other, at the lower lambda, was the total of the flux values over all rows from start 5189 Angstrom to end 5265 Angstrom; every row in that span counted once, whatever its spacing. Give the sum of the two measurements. 874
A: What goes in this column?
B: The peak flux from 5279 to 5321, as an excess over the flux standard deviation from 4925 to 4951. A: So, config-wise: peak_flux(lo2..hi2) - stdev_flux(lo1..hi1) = 24.7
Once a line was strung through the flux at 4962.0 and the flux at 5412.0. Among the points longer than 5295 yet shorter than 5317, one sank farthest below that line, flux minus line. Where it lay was 5298.0 Angstrom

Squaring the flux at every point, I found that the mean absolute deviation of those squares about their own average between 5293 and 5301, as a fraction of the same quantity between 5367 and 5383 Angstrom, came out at 1.7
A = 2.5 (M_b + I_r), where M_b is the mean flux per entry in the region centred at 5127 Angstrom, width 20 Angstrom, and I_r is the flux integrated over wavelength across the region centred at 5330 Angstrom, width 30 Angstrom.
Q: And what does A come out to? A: 1751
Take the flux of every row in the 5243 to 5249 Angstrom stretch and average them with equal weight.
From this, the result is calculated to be 23.4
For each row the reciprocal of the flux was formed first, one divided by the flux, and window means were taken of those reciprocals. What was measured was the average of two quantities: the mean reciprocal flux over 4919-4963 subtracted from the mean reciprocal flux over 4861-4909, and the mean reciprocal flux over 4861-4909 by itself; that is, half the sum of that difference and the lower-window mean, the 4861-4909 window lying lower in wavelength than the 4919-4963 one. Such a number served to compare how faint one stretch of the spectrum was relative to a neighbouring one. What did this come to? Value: 0.0220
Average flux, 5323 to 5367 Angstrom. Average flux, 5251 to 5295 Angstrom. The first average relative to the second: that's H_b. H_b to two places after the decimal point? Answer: 1.01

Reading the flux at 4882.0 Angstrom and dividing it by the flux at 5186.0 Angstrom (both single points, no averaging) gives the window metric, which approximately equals 1.20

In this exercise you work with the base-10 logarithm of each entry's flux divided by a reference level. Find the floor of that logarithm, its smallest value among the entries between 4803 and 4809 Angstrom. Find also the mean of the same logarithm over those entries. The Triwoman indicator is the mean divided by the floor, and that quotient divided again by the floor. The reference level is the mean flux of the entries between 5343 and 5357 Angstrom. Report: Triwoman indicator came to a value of 44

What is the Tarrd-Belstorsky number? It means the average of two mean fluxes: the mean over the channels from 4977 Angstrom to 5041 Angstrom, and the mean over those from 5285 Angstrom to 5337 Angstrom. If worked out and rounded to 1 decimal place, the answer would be 23.1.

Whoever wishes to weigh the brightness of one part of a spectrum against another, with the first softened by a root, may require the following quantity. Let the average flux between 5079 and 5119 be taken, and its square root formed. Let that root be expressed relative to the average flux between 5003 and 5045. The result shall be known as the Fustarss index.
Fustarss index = 0.212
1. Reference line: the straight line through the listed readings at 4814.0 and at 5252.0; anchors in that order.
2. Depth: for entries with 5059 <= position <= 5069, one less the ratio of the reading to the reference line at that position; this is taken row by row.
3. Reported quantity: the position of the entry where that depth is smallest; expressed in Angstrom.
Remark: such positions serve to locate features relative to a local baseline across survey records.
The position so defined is 5060.0 Angstrom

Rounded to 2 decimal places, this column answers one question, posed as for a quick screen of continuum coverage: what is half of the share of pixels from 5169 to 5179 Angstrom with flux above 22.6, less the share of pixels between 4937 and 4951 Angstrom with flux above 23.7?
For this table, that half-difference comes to -0.11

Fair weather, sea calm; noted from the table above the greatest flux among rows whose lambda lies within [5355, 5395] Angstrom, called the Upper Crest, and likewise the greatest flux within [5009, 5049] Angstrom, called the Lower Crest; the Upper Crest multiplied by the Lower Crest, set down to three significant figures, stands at 608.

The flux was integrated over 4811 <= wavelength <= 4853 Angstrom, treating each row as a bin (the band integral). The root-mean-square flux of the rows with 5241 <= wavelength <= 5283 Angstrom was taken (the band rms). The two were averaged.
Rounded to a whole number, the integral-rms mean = 526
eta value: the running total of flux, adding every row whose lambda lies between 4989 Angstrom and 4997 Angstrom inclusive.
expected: 96.5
